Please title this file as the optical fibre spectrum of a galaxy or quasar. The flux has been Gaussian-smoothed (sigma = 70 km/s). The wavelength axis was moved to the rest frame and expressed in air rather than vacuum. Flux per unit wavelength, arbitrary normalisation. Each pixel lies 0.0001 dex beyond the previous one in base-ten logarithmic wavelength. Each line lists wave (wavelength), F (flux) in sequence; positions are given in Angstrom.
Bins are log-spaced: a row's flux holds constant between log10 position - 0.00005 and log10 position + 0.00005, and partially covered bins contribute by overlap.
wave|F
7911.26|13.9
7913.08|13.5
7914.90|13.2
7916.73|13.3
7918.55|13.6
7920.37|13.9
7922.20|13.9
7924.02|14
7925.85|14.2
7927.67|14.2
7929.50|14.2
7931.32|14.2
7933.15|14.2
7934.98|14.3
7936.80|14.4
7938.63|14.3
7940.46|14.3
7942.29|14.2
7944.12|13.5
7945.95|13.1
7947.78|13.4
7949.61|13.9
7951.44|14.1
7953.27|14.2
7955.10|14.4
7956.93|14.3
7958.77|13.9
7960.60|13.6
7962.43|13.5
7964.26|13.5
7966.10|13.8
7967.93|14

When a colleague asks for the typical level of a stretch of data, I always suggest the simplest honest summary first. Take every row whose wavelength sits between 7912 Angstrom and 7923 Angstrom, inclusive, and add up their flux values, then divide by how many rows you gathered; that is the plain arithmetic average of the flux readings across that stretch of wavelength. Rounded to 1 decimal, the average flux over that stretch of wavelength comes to 13.6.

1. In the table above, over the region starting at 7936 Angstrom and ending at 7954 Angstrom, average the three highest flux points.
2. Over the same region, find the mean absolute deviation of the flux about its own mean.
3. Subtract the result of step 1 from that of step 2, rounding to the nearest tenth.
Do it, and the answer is -14.0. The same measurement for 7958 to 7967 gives -13.6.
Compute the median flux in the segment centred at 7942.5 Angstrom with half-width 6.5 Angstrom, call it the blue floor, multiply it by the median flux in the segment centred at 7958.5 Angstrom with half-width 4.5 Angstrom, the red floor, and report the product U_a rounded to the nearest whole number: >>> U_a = 197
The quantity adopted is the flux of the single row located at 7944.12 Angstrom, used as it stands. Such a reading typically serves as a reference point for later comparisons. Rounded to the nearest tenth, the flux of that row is 13.5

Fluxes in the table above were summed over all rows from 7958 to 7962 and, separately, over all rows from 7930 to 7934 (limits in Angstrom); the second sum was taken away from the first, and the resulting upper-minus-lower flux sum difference -0.9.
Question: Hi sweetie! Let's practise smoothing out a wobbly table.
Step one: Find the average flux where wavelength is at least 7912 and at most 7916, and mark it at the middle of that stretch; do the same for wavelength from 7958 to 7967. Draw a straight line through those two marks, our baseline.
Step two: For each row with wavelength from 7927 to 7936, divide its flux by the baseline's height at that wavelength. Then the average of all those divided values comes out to 1.06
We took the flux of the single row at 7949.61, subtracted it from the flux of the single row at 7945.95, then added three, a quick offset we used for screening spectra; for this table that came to 2.2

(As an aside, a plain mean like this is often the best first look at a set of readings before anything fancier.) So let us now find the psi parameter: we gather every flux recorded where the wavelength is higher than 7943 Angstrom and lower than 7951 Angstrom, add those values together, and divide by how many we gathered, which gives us 13.5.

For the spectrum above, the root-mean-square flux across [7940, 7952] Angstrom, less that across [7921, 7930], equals -0.31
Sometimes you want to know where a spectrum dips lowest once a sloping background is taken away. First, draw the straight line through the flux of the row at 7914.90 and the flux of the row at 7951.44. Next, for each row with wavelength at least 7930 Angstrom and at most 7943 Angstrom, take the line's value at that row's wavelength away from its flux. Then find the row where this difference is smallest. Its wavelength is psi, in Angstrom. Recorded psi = 7942.29 Angstrom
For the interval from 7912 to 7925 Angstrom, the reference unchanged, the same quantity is 7914.90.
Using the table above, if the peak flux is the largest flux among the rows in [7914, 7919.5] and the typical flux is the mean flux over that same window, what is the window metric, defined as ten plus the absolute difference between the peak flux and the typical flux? 10.2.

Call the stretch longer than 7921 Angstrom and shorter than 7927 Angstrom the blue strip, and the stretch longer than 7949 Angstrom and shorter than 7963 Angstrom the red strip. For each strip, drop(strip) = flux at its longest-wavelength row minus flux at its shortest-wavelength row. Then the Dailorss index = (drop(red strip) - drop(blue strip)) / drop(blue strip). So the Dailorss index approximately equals -2.3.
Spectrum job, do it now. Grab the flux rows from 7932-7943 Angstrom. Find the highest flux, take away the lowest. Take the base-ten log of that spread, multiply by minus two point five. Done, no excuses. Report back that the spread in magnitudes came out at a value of 1.7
